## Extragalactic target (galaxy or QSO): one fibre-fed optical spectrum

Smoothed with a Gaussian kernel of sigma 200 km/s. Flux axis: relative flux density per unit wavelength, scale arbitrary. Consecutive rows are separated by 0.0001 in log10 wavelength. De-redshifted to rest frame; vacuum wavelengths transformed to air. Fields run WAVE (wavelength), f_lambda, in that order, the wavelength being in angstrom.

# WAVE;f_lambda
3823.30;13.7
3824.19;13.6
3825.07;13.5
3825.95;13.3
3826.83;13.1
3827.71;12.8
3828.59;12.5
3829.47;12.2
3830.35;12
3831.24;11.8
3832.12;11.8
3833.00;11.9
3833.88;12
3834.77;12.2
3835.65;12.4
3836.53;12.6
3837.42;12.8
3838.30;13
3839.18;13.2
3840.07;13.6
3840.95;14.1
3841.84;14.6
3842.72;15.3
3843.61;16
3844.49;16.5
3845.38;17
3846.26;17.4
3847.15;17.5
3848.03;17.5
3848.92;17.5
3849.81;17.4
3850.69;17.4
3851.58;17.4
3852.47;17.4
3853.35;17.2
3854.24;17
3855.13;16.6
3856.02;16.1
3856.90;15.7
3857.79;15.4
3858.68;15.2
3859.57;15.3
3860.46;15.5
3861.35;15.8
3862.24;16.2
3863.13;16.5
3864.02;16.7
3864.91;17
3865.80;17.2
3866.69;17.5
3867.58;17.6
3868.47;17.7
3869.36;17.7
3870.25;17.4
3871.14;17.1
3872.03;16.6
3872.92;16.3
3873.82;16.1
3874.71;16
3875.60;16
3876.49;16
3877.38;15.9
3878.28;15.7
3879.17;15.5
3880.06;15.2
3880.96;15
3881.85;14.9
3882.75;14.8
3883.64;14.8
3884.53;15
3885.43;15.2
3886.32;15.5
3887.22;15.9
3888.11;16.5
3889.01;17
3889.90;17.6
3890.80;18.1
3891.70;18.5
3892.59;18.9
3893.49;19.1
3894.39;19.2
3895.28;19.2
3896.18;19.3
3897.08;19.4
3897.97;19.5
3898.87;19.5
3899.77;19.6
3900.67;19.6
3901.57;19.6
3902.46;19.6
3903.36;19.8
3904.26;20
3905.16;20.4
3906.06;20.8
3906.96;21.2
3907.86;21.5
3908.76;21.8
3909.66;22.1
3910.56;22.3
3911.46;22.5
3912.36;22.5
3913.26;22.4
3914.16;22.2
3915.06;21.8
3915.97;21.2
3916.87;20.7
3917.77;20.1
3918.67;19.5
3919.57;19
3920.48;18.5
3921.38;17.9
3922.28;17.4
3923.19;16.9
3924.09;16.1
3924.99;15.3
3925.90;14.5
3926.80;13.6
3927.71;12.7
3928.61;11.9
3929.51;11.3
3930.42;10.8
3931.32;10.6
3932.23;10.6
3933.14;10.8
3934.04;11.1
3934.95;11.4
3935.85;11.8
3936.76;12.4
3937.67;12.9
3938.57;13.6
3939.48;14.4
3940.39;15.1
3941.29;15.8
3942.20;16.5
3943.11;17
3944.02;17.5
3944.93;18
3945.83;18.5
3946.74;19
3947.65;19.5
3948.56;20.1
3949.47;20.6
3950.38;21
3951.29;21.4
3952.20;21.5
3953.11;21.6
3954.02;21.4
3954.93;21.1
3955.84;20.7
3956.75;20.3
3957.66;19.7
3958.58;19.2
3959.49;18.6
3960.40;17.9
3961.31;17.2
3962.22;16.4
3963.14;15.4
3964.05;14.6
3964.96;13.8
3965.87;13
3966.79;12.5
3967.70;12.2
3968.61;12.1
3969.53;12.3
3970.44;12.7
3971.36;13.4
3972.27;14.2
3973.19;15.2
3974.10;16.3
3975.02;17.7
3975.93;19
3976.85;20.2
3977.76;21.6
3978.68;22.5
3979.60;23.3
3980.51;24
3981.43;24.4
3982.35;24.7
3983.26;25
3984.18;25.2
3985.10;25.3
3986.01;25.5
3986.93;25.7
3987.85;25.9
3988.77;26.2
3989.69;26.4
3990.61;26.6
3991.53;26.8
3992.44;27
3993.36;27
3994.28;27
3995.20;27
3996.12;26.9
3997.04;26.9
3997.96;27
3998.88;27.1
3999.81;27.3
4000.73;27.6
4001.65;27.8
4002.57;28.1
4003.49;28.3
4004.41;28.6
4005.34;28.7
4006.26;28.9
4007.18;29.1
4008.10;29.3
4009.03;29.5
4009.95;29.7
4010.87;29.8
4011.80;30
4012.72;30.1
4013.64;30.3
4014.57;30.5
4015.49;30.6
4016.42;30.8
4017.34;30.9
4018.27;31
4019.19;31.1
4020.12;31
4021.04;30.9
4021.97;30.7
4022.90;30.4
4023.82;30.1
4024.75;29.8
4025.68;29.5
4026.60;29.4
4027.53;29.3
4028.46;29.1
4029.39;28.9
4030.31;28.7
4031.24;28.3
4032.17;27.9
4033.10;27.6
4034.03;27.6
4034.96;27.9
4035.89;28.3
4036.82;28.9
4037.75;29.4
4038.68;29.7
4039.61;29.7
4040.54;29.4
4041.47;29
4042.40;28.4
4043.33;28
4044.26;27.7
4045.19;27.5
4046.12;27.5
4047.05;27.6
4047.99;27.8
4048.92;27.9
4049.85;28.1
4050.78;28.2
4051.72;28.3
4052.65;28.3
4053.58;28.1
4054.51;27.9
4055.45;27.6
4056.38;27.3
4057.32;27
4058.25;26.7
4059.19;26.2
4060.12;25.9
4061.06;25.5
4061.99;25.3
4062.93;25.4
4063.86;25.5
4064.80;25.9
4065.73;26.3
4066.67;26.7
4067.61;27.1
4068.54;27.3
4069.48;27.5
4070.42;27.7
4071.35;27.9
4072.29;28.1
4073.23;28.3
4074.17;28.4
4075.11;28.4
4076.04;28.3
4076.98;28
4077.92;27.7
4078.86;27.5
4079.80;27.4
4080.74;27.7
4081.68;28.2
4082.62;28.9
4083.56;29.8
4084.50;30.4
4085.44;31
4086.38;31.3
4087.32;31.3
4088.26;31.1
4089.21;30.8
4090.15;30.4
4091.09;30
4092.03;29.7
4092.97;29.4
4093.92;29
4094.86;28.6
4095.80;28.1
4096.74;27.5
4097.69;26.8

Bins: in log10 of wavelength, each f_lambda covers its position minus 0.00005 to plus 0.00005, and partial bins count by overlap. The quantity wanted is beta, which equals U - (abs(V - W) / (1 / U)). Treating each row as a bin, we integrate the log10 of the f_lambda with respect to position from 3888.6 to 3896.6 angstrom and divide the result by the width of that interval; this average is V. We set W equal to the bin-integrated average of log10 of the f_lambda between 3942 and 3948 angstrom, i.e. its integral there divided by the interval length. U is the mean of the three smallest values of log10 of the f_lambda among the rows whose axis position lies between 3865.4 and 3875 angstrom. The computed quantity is 1.2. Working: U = 1.21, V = 1.27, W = 1.26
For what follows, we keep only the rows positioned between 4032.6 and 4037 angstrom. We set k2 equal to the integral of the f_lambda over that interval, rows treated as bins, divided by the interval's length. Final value 28.0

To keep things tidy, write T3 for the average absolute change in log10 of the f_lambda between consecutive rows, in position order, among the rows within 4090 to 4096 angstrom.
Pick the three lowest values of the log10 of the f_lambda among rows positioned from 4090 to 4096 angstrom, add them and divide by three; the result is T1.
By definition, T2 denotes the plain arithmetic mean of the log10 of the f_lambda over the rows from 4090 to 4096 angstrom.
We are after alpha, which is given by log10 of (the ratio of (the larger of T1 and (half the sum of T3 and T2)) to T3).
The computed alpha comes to 2.4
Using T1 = 1.46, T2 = 1.47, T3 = 0.0057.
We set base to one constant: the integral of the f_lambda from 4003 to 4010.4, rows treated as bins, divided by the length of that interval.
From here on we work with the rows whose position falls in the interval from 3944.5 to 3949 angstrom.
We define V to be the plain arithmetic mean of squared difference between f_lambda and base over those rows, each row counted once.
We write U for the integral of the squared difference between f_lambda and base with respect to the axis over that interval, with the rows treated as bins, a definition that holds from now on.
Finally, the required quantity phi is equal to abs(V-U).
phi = 351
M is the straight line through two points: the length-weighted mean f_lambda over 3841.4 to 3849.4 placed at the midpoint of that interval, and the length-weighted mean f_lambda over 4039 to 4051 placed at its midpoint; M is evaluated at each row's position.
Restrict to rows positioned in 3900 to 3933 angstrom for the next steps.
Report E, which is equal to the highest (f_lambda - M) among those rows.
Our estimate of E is 2.0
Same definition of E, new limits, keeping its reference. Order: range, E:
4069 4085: -0.2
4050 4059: -0.3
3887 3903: -0.2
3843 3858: 0.8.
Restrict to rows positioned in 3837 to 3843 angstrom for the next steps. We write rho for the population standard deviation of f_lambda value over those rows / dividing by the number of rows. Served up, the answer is 0.8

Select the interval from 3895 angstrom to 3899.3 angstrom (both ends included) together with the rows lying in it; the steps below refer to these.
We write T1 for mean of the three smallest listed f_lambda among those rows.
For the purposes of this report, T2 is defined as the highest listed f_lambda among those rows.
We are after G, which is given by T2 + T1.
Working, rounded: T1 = 19.3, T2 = 19.5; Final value 38.8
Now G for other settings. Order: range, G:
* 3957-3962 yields 37.6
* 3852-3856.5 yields 34.0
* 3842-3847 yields 33.3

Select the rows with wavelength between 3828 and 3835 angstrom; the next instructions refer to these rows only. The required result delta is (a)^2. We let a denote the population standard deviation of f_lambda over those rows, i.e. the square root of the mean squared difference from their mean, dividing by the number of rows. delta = 0.05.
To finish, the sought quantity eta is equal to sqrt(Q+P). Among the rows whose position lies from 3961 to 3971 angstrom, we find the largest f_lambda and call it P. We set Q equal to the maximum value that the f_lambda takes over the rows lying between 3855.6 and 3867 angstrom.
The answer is 5.9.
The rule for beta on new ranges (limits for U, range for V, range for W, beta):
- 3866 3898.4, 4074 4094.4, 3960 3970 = 0.8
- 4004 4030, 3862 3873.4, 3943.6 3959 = 1.4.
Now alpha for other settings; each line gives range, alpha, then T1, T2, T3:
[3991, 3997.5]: 3.2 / 1.43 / 1.43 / 0.0008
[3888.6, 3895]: 2.2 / 1.24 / 1.26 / 0.0088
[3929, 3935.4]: 2.0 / 1.03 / 1.04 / 0.0099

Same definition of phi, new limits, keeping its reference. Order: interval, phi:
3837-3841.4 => 835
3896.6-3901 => 306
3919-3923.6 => 437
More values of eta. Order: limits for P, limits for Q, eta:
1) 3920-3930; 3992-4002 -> 6.8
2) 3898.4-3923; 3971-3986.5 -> 6.9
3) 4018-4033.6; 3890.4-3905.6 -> 7.2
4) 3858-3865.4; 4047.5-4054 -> 6.7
